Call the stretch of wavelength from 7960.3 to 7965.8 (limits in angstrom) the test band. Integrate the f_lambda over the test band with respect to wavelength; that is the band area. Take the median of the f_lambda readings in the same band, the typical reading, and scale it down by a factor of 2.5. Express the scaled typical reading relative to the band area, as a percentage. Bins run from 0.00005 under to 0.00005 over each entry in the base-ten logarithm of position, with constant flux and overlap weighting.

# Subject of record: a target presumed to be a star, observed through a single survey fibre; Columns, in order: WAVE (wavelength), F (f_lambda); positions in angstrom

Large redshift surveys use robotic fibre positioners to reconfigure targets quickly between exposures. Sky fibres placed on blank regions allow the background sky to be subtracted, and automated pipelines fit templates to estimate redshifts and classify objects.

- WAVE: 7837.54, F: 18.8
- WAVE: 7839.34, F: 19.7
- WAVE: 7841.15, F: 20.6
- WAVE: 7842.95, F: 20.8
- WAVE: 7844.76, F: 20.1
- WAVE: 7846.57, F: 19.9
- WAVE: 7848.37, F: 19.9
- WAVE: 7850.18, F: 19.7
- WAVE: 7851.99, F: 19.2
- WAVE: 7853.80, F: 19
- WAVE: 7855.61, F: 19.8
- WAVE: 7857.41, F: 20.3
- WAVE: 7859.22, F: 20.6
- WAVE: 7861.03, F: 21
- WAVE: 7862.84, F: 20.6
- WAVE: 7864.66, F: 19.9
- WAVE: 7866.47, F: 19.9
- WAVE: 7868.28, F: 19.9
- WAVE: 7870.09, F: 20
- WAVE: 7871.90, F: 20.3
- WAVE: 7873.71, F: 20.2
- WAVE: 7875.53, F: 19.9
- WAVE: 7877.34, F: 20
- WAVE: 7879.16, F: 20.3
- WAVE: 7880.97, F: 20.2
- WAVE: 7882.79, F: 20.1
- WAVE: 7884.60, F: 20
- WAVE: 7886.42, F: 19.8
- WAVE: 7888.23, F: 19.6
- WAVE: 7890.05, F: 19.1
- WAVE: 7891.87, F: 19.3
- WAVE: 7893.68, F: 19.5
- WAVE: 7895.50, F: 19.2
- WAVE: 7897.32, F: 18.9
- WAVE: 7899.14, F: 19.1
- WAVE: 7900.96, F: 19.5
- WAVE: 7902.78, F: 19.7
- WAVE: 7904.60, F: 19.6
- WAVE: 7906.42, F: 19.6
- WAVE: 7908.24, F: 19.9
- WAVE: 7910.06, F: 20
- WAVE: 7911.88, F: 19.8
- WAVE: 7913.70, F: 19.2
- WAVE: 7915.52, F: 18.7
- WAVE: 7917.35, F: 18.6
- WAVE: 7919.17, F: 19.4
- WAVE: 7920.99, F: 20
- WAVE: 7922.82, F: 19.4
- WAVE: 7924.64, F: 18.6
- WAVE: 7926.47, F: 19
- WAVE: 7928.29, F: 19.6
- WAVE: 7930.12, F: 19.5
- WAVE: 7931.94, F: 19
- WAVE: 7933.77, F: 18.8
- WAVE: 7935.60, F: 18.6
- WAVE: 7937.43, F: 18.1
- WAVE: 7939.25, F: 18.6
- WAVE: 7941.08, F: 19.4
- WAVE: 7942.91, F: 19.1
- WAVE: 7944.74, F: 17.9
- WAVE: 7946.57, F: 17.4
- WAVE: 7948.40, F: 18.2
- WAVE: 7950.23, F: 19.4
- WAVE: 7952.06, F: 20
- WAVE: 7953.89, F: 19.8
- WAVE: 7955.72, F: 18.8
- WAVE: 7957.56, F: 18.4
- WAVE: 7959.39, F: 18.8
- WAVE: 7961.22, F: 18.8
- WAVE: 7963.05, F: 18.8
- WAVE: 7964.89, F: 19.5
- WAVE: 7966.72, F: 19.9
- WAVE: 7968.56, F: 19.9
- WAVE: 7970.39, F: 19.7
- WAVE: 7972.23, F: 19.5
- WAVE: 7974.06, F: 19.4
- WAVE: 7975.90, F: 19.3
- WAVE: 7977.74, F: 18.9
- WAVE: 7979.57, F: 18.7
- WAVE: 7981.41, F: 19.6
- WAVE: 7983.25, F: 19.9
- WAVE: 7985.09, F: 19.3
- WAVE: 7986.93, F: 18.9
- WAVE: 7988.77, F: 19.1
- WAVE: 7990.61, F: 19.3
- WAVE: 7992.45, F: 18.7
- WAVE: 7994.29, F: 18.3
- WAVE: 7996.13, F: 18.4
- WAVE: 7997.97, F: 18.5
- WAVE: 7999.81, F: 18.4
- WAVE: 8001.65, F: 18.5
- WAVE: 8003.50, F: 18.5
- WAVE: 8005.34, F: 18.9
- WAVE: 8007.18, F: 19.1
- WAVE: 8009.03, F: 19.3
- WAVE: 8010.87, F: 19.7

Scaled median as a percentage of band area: 7.18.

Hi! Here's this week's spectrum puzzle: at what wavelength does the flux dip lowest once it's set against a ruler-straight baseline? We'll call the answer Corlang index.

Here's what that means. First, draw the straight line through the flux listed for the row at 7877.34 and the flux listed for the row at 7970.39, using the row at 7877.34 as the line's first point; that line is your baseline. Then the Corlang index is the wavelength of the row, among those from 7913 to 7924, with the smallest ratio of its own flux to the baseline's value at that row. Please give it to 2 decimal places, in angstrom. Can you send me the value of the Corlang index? 7917.35 angstrom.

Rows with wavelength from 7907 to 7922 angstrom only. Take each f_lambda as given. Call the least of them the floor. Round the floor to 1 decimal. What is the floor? 18.6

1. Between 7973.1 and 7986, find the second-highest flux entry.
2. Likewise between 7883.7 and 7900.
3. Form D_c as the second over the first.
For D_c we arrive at 1.01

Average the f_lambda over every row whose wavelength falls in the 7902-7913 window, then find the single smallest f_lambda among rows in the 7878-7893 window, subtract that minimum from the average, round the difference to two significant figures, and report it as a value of 0.67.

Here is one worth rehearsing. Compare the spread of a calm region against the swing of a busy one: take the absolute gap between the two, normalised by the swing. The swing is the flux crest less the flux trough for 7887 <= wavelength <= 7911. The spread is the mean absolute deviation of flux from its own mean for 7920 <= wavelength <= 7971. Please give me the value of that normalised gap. 0.50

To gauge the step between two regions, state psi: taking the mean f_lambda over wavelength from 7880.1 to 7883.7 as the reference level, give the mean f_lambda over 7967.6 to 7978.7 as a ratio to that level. 0.965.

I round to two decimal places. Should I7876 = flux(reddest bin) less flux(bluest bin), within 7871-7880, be 0.00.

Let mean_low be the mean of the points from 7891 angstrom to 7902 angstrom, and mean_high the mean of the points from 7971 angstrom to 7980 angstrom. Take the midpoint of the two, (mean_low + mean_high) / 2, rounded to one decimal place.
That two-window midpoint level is 19.2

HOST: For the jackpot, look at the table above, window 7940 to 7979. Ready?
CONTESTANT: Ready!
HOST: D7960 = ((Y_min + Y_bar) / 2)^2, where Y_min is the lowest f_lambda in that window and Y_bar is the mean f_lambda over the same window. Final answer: 333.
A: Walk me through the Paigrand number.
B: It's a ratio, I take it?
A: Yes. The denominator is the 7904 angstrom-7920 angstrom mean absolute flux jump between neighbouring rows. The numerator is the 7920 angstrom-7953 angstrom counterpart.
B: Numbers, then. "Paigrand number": 1.8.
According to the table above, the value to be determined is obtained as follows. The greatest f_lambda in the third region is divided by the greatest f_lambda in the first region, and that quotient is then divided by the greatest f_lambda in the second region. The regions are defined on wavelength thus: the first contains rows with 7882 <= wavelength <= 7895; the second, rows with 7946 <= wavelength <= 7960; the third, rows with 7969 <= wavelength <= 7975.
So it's 0.0490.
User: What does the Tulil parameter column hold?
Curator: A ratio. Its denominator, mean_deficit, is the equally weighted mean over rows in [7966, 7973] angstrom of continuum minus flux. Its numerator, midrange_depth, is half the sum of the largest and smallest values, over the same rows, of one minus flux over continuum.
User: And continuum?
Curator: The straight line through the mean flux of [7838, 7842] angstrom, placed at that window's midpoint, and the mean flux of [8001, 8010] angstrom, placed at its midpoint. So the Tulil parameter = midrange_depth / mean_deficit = 0.049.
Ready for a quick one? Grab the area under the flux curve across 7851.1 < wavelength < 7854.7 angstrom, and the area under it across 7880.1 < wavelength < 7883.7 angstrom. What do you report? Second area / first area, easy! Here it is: 1.06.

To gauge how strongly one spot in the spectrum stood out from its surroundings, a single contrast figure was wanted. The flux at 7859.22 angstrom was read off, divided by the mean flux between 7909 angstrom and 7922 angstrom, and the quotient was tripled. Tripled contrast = 3.19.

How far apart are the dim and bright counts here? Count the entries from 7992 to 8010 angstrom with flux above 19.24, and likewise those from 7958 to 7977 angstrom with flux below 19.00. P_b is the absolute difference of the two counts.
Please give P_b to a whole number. 2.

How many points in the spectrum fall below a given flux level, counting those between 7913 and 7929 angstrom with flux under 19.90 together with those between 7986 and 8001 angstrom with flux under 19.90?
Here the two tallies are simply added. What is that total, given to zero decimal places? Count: 16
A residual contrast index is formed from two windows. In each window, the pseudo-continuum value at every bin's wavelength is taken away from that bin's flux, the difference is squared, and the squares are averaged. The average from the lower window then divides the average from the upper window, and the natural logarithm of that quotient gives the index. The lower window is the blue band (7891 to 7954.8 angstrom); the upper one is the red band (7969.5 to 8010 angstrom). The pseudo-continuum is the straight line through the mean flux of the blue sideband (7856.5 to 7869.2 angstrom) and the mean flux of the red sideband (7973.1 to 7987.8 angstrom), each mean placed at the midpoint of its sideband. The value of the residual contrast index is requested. -1.3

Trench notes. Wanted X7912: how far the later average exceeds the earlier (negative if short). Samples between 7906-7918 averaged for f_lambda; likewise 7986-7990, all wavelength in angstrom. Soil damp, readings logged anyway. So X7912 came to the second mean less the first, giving -0.4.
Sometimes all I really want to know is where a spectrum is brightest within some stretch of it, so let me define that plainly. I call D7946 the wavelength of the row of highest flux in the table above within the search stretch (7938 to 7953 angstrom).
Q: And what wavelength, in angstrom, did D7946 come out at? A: 7952.06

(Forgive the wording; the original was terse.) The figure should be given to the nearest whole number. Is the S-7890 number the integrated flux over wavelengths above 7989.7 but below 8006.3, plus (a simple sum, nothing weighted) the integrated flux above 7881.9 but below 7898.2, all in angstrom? 627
